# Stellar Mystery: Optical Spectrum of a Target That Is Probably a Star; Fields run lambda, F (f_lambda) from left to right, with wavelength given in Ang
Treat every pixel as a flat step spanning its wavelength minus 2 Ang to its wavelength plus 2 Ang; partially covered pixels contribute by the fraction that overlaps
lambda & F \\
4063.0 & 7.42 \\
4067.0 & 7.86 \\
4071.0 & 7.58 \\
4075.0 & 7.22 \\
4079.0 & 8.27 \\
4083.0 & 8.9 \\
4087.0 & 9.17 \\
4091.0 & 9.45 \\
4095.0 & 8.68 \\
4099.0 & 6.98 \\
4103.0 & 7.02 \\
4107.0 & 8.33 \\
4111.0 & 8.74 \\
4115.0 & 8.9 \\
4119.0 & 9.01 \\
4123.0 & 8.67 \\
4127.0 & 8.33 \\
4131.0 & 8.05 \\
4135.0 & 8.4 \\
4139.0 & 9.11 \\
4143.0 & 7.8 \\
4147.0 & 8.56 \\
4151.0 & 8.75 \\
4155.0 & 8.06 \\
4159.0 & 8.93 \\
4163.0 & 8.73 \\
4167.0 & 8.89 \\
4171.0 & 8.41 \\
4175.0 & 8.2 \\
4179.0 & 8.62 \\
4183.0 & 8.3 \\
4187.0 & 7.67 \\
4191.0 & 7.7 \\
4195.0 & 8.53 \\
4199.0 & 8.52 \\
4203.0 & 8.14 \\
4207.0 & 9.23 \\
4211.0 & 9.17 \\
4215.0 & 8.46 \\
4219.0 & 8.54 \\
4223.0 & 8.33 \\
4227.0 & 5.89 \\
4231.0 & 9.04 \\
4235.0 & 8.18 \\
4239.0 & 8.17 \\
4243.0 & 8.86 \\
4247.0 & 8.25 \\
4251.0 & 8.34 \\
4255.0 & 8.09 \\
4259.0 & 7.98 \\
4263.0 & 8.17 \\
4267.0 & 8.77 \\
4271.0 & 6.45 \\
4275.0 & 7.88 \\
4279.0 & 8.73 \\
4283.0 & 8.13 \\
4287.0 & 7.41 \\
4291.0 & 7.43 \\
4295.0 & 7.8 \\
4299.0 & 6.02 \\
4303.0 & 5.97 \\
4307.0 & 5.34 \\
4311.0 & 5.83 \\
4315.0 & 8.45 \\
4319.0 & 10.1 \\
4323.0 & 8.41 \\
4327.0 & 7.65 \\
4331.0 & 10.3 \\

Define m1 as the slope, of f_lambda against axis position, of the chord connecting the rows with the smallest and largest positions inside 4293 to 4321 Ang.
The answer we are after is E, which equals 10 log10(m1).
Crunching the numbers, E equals -10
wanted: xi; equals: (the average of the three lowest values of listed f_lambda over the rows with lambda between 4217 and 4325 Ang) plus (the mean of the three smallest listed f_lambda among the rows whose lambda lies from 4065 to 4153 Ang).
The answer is 12.8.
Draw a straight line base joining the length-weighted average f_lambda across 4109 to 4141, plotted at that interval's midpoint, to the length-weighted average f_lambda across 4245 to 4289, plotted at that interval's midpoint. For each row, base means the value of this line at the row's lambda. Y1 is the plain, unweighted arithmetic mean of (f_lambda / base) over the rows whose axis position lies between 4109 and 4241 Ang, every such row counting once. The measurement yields 1.00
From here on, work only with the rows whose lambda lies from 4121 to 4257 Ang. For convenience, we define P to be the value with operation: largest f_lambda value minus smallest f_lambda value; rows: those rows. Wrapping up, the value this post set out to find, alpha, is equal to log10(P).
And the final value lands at 0.52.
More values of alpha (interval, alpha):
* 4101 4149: 0.32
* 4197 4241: 0.52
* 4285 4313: 0.39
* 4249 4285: 0.37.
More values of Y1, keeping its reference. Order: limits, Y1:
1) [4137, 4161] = 1.00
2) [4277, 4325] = 0.95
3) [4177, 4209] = 1.00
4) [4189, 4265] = 1.01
